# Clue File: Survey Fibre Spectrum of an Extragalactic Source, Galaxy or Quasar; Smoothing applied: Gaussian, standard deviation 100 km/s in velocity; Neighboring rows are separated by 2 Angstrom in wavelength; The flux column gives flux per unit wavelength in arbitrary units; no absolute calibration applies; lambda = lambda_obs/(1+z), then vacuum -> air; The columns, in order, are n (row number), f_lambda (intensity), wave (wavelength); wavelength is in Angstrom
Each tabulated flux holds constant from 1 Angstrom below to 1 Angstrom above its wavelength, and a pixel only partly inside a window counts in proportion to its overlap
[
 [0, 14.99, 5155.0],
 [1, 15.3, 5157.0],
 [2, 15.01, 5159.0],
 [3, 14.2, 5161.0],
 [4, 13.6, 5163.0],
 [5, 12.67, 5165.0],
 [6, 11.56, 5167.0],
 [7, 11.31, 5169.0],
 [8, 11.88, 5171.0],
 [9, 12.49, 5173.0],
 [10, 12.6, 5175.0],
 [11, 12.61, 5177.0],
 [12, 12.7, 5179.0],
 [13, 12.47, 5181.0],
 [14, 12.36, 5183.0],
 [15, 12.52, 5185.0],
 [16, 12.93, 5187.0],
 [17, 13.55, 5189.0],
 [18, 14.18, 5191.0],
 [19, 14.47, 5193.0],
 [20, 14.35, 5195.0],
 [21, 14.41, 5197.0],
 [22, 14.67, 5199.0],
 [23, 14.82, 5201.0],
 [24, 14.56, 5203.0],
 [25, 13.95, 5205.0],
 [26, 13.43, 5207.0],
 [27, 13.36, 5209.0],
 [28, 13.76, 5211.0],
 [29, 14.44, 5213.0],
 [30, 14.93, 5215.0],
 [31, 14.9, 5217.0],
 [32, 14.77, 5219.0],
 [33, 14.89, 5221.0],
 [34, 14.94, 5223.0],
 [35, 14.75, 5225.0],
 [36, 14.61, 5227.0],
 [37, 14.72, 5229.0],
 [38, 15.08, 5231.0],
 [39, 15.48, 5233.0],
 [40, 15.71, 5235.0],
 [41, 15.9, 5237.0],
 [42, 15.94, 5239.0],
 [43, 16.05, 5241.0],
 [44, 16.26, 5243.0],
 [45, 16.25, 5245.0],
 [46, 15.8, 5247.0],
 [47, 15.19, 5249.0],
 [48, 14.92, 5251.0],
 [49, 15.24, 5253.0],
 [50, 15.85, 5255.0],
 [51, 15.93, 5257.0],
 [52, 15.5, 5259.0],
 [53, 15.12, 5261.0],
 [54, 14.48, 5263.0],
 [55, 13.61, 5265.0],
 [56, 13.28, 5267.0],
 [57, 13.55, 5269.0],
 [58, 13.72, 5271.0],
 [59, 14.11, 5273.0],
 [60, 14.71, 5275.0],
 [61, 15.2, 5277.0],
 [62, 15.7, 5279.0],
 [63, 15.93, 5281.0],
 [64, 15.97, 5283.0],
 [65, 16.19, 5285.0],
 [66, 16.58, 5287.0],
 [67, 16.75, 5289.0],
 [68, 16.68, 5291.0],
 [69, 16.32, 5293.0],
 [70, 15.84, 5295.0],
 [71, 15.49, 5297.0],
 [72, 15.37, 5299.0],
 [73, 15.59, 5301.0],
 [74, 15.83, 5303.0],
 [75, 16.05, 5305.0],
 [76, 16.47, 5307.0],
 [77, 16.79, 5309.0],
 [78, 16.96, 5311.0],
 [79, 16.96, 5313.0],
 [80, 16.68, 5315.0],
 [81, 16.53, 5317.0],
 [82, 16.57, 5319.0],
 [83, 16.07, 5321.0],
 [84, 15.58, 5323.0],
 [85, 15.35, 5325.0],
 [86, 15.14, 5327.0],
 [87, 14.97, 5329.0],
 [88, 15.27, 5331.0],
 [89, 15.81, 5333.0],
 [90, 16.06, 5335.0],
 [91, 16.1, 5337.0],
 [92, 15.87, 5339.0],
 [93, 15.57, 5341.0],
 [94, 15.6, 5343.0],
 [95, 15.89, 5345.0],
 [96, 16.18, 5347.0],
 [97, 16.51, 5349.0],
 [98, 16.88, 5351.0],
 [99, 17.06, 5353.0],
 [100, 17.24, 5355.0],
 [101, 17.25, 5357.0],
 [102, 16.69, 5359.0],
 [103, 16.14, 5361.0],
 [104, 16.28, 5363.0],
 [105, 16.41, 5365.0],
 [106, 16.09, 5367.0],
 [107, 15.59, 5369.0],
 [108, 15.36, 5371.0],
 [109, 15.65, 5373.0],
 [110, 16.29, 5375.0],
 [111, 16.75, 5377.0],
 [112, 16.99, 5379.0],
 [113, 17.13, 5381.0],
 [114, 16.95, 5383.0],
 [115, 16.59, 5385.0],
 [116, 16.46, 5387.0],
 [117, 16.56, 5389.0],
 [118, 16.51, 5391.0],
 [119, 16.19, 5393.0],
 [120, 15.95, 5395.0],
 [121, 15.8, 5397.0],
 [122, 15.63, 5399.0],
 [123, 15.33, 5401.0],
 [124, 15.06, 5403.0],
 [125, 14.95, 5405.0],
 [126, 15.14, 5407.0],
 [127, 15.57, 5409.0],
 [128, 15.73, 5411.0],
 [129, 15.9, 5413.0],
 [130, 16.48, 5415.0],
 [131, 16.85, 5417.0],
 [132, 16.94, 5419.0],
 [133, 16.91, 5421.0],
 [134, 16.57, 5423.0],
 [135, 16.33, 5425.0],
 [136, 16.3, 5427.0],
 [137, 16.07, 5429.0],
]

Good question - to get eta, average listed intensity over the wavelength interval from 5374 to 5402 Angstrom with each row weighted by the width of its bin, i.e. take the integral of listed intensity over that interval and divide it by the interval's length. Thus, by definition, 16.4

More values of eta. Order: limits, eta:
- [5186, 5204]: 14.2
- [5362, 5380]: 16.2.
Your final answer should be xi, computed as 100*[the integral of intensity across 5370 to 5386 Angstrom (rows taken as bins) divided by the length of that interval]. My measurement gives 1646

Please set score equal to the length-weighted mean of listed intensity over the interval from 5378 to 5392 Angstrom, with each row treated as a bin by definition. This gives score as 16.7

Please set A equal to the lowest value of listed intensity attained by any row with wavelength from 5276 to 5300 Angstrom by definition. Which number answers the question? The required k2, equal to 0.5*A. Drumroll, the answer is 7.60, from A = 15.2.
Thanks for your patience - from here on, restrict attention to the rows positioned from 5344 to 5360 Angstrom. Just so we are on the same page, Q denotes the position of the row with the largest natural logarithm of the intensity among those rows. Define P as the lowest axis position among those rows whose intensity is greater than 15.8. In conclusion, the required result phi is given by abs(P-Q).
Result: 12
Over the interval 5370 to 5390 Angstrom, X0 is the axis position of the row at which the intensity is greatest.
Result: 5381.0 Angstrom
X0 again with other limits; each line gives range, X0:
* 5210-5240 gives 5239.0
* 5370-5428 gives 5381.0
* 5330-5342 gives 5337.0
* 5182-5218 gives 5215.0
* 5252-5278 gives 5257.0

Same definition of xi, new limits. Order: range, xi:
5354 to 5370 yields 1646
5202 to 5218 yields 1417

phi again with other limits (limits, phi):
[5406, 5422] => 6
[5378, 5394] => 2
